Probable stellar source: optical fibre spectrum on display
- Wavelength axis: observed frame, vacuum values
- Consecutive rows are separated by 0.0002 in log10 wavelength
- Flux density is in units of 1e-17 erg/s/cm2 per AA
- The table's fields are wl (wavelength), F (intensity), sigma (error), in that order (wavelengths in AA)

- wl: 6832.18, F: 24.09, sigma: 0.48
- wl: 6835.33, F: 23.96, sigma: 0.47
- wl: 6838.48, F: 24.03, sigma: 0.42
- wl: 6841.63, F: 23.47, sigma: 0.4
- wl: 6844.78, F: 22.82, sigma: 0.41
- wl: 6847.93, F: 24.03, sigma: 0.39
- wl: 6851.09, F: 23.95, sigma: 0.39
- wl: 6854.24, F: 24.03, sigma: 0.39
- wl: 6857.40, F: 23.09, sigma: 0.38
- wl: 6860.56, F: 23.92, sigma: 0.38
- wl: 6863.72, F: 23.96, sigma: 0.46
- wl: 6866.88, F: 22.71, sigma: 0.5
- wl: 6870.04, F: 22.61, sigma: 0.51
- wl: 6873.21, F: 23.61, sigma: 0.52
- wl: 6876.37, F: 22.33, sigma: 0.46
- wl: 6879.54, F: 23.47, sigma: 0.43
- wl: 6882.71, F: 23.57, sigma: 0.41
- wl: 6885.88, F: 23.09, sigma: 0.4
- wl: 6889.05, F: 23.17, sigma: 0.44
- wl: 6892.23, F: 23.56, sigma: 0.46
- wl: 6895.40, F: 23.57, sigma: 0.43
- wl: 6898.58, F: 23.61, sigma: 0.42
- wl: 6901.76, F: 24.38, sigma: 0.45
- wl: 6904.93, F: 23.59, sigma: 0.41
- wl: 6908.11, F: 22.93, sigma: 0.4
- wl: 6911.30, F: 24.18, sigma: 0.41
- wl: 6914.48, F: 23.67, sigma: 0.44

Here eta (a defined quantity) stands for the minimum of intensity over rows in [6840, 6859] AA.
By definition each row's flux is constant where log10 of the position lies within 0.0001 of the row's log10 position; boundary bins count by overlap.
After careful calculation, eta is 22.82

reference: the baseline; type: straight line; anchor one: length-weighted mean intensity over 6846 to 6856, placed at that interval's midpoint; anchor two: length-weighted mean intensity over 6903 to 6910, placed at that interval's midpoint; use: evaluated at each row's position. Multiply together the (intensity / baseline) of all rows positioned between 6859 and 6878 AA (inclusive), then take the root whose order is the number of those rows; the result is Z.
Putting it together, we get 0.98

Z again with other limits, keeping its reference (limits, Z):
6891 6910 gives 1.01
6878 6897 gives 0.99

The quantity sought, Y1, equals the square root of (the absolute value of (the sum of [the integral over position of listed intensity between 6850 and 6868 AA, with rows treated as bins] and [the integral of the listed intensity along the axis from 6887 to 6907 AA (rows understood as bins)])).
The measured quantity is 30.0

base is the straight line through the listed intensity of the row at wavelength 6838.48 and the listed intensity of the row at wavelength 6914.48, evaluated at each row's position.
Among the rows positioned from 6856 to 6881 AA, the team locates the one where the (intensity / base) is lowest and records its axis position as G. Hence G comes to 6876.37 AA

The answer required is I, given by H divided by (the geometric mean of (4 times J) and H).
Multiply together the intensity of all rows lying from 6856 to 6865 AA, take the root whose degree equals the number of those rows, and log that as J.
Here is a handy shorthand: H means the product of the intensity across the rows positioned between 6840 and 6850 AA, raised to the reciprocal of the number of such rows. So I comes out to 0.498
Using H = 23.4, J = 23.7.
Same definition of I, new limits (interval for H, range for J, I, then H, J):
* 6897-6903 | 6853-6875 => 0.506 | 24.0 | 23.4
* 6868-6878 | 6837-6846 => 0.494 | 22.8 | 23.4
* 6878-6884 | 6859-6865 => 0.496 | 23.5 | 23.9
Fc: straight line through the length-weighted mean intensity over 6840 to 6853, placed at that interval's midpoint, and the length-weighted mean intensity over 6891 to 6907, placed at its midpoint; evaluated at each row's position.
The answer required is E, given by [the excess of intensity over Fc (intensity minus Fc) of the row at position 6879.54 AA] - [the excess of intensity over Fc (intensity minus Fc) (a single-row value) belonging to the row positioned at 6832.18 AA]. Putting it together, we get -0.8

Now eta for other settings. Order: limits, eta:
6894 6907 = 23.57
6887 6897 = 23.17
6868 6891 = 22.33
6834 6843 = 23.47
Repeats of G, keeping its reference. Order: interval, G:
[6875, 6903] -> 6876.37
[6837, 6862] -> 6844.78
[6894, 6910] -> 6908.11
